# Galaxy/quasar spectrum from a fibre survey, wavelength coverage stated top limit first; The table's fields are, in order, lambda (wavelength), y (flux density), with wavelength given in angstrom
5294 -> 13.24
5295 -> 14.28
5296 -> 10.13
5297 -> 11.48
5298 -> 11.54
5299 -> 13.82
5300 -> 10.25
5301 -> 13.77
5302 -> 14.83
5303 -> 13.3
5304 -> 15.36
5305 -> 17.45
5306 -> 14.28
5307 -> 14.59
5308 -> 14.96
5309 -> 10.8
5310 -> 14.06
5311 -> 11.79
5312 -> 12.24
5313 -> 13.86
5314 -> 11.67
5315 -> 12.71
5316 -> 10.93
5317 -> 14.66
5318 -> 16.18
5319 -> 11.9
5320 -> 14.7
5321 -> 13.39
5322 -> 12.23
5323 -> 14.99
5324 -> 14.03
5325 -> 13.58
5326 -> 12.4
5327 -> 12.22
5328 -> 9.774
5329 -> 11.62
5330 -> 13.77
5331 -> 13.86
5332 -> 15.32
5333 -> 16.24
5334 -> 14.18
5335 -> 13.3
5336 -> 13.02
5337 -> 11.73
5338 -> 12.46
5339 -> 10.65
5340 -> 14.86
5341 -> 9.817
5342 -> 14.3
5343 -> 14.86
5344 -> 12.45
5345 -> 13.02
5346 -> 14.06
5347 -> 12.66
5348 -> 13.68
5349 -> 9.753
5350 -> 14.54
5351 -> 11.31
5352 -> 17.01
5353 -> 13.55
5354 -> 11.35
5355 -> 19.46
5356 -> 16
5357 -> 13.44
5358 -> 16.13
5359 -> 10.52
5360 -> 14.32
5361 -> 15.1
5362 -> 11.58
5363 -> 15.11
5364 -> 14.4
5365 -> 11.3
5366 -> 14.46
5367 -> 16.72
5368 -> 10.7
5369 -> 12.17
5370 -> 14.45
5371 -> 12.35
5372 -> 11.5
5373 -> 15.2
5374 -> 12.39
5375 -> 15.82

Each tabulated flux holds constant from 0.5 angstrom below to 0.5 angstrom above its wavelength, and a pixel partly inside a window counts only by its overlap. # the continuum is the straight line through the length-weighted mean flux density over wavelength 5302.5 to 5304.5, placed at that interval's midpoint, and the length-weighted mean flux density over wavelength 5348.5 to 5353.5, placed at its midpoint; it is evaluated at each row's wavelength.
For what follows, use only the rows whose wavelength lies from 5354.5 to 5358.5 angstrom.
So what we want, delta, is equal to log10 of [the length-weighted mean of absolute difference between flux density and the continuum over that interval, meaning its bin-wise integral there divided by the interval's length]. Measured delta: 0.50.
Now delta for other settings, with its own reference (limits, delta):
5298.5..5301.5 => 0.25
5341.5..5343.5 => 0.06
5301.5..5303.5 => -0.12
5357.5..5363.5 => 0.32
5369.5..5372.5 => 0.04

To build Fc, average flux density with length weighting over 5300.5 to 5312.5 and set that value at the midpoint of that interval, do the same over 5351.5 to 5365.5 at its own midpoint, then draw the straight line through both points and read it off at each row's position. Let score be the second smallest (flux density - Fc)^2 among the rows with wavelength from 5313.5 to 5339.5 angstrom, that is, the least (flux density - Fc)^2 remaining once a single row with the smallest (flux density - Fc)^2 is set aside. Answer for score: 0.006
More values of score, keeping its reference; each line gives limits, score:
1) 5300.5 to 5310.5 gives 0.023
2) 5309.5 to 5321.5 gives 0.016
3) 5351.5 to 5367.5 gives 0.019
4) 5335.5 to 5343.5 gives 0.504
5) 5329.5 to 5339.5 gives 0.051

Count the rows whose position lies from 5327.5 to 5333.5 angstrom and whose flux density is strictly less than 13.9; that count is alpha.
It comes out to 4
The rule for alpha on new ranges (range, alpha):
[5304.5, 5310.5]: 1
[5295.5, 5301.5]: 6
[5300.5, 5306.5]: 2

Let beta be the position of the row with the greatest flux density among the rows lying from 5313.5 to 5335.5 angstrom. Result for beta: 5333 angstrom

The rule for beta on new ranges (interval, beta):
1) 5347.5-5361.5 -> 5355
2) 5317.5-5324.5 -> 5318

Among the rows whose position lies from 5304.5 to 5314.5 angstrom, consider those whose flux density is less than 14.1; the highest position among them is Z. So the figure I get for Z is 5314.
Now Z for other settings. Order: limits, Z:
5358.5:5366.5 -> 5365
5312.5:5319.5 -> 5319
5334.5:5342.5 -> 5341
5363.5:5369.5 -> 5369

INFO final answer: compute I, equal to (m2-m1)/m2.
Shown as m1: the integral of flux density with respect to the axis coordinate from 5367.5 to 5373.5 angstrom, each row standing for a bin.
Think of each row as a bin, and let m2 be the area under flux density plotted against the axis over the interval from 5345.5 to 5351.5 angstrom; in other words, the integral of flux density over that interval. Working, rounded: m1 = 76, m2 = 76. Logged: 0.0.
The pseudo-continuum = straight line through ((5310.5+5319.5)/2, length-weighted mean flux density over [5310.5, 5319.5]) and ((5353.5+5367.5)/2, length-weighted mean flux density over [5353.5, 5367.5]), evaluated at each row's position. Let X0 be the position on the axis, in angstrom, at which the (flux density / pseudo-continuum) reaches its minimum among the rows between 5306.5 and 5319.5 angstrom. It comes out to 5316 angstrom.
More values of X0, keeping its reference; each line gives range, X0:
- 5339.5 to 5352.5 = 5349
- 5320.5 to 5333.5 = 5328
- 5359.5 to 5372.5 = 5368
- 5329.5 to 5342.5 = 5341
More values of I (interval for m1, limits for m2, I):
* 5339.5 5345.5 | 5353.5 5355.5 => -1.6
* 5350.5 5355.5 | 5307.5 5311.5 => -0.4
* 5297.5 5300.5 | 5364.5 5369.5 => 0.5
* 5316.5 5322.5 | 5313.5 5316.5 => -1.4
